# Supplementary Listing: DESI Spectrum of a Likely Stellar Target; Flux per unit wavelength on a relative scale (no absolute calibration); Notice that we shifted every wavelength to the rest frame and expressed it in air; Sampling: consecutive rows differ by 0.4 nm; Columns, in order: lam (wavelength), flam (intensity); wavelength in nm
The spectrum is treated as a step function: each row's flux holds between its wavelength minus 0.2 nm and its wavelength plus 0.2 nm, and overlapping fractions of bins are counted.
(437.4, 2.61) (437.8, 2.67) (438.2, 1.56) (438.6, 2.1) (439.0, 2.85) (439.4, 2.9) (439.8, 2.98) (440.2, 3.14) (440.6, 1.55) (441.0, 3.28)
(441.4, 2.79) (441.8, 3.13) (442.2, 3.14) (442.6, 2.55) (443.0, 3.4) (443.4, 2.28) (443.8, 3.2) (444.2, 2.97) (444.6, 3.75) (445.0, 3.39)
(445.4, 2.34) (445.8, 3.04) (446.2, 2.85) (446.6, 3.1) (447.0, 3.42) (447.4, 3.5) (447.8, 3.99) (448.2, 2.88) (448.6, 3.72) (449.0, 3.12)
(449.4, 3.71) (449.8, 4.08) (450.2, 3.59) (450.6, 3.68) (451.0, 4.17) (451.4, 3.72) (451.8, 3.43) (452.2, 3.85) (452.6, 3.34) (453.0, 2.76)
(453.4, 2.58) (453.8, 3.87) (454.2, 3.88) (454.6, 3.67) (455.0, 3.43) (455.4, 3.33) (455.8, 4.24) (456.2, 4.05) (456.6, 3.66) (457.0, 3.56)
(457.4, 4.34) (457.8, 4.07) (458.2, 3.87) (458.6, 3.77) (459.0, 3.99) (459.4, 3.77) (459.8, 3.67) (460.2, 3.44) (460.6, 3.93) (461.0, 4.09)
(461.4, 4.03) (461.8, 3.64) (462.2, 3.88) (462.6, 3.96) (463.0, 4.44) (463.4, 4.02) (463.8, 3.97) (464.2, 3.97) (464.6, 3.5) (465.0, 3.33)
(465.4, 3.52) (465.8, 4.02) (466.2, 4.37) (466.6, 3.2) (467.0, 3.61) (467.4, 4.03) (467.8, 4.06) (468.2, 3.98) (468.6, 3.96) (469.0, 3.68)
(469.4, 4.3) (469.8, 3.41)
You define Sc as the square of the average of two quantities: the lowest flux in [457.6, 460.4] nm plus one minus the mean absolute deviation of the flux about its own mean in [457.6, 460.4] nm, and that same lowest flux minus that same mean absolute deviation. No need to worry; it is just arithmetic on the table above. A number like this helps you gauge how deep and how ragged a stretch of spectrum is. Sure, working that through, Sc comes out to 14.3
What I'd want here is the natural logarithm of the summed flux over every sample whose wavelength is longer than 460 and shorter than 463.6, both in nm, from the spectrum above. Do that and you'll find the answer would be 3.57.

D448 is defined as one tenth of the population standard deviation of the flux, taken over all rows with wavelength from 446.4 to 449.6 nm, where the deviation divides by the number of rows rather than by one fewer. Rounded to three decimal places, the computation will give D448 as 0.035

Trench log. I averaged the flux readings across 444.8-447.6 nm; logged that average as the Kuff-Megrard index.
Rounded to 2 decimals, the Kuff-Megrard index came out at 3.09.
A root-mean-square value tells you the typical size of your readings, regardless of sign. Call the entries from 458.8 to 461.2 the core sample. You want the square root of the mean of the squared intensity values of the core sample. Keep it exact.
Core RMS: 3.82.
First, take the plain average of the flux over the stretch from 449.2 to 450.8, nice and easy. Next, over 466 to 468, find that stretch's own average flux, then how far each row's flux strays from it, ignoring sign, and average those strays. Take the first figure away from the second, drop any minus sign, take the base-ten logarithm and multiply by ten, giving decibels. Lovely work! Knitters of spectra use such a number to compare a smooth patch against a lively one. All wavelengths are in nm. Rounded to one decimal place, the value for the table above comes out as 5.3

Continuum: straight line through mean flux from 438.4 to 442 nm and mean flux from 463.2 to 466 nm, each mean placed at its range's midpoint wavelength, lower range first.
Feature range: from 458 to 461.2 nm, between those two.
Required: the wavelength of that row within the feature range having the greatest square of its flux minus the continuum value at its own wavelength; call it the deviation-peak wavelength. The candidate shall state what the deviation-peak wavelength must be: 461.0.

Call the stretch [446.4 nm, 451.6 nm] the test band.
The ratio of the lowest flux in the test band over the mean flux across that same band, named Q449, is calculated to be 0.8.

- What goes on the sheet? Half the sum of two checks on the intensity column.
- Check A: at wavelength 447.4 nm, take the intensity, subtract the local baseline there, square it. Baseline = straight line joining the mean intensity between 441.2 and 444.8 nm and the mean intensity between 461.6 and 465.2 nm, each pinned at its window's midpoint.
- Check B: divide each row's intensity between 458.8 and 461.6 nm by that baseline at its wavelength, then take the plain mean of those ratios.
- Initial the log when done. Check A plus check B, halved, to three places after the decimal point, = 0.560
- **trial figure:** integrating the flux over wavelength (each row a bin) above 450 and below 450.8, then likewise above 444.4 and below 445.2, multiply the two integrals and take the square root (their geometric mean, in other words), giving 2.9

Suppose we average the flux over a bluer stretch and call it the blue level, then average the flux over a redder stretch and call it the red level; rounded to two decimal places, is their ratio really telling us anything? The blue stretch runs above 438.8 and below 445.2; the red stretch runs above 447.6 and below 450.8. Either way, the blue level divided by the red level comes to 0.82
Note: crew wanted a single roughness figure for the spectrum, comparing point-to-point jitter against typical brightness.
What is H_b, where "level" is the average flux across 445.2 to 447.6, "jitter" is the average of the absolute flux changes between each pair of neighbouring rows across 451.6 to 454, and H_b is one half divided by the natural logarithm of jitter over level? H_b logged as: -0.307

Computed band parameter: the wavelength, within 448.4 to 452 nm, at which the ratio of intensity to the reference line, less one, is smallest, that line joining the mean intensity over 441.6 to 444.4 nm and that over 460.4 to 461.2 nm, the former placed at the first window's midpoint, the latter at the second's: 449.0 nm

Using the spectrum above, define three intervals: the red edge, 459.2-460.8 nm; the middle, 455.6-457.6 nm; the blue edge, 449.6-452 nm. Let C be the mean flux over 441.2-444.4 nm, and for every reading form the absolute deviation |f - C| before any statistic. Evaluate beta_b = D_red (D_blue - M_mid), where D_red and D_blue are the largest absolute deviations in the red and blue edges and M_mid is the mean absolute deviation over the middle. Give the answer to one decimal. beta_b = 0.2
